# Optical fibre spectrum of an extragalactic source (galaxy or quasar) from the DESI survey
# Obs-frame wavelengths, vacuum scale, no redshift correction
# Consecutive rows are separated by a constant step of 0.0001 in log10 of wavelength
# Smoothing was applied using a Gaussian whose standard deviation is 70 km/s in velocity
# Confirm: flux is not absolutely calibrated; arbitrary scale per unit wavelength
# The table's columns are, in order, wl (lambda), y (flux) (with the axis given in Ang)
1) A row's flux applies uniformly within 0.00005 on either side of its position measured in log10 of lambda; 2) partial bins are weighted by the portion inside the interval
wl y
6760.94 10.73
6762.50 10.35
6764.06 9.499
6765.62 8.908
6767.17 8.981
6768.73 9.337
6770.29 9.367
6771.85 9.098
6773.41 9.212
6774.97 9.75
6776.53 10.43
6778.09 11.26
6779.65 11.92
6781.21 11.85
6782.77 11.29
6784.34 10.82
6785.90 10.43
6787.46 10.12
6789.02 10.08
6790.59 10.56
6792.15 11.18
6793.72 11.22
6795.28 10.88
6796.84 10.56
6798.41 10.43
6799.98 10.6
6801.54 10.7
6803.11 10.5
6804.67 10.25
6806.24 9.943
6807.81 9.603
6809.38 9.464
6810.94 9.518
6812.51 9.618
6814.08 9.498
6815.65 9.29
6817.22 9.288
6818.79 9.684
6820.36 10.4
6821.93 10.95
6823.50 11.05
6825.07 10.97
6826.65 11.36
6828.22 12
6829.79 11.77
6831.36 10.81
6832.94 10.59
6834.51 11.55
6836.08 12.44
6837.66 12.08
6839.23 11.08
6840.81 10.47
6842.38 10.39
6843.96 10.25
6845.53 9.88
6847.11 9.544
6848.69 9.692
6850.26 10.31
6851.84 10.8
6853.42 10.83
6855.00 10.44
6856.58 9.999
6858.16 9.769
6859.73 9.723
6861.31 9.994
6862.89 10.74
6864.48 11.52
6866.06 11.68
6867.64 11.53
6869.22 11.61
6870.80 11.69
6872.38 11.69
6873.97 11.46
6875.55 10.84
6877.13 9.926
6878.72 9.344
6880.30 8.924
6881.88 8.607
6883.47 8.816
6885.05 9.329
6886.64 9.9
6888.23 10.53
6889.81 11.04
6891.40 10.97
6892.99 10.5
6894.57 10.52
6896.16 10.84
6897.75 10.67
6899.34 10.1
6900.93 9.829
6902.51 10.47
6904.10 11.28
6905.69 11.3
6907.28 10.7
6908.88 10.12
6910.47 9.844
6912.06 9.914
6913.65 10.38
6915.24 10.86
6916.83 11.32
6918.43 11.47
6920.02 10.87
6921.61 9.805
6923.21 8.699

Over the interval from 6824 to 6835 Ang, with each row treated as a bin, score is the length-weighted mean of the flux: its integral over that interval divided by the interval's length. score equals 11.3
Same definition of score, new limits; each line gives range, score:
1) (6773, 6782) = 10.8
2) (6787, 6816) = 10.2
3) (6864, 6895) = 10.5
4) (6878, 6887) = 9.1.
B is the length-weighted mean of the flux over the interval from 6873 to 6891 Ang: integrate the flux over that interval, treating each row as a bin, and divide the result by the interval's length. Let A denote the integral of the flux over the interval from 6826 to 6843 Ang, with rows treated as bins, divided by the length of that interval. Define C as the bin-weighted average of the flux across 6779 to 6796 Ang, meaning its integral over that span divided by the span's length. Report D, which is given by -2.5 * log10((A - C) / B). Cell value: 3.48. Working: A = 11.3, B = 9.9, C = 10.9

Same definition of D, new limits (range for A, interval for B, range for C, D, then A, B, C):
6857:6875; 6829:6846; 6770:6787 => 3.37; 11.0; 11.1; 10.5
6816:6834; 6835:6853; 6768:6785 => 3.59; 10.8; 10.6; 10.4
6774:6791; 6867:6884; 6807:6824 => 2.63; 10.8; 10.4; 9.8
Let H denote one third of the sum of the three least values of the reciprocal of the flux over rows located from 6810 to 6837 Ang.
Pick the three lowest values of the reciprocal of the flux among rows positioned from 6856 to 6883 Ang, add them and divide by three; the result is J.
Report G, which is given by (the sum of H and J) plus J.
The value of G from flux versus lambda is 0.254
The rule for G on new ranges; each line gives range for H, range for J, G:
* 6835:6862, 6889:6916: 0.263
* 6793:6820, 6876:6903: 0.274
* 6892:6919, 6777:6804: 0.259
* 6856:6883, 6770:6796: 0.257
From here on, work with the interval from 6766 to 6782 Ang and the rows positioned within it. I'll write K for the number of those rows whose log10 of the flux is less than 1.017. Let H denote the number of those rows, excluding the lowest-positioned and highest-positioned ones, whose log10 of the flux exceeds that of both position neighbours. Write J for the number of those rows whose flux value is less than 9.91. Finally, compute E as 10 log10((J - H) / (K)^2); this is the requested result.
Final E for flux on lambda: -9.5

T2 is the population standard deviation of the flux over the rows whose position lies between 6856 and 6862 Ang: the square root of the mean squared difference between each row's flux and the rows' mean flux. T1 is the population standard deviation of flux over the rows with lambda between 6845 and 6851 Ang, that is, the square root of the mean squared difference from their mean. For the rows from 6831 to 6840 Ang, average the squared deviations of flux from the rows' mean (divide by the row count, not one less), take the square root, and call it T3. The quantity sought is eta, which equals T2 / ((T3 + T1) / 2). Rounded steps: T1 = 0.29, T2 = 0.13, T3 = 0.7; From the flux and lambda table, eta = 0.3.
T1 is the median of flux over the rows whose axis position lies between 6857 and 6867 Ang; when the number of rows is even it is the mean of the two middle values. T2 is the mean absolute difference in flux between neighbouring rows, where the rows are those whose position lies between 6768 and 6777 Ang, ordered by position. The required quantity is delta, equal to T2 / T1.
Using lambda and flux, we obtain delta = 0.0315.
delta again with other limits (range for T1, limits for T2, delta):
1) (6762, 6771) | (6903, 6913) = 0.0331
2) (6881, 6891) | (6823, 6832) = 0.0478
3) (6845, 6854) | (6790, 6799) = 0.0287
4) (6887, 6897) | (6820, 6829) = 0.0329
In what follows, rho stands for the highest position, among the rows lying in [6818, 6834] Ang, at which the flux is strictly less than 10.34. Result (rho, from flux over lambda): 6818.79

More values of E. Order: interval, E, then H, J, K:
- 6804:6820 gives -11.5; 1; 8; 10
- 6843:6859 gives -12.1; 1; 4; 7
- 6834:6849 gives -11.0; 1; 3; 5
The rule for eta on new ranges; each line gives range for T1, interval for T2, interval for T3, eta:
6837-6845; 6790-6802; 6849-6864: 0.5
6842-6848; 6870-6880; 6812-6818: 3.8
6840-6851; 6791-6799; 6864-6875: 1.5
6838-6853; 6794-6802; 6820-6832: 0.3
